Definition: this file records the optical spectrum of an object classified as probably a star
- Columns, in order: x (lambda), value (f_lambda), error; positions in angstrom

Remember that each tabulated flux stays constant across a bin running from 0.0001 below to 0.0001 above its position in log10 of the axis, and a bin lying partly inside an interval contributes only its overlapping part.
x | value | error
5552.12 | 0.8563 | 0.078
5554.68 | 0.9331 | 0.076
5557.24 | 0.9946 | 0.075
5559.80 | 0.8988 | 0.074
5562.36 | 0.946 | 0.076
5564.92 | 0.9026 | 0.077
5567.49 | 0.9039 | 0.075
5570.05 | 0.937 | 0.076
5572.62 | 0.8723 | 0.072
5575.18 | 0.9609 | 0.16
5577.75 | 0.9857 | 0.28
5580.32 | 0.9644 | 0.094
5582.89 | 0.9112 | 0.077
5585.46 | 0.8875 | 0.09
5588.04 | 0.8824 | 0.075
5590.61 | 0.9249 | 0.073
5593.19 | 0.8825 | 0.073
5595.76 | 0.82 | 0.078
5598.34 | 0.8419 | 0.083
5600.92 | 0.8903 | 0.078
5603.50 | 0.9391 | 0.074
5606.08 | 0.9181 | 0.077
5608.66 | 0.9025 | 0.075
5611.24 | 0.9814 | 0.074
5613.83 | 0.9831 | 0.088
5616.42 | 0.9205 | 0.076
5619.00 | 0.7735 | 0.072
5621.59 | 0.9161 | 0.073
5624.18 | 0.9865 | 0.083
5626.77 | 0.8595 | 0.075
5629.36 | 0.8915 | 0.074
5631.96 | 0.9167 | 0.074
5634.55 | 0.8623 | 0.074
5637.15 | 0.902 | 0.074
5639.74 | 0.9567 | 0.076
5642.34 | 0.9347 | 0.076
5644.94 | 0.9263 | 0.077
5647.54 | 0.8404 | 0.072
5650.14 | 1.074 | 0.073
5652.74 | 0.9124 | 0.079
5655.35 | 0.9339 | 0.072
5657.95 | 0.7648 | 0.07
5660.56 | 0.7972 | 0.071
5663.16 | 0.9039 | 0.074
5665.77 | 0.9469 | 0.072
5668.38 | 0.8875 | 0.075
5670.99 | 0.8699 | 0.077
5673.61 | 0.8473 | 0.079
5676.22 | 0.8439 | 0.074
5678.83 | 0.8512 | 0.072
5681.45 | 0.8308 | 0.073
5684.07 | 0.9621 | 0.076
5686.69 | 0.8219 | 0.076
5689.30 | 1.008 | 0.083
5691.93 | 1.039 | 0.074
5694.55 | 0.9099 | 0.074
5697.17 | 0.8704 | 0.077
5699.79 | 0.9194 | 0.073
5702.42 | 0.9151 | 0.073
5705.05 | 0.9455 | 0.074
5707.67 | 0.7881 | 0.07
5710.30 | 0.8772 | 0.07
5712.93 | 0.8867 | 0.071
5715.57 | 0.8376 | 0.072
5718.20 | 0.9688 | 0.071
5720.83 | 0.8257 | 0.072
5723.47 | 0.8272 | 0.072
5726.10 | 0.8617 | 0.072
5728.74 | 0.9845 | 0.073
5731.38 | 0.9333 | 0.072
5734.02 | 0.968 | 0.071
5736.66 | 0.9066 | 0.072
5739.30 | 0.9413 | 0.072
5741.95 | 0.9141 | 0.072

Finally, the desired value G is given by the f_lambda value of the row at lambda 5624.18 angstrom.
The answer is 0.9865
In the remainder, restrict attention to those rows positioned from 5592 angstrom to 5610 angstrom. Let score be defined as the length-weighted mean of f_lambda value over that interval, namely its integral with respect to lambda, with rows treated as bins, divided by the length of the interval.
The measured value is 0.89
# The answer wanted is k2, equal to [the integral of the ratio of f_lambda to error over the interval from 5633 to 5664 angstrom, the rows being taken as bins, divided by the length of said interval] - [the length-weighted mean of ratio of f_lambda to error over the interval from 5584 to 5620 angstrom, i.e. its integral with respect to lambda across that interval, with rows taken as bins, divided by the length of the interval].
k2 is 0.6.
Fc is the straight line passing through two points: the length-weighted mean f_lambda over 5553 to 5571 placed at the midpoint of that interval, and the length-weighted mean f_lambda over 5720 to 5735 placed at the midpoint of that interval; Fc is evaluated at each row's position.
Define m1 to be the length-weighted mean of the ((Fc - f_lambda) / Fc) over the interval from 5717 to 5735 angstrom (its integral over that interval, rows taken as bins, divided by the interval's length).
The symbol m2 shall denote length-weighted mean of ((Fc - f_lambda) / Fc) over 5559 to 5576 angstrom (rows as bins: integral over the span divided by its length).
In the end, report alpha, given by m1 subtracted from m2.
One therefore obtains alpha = 0.02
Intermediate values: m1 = -0.01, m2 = 0.01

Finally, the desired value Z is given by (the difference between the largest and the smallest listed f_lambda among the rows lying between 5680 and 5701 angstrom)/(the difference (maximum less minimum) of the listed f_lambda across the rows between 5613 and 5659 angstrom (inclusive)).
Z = 0.7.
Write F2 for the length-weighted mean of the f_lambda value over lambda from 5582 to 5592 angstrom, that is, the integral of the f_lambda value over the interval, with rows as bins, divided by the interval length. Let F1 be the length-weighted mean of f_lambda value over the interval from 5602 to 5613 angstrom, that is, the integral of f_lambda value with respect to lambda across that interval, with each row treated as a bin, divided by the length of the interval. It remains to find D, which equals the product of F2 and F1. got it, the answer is 0.843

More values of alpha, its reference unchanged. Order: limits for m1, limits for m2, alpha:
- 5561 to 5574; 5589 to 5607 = 0.02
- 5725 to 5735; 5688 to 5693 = -0.09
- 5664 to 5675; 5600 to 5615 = -0.04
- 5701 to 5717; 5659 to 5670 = 0.00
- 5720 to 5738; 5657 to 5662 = 0.14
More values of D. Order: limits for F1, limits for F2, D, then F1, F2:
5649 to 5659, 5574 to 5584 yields 0.882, 0.92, 0.956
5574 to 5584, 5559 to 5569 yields 0.874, 0.96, 0.914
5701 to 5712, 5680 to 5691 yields 0.802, 0.88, 0.909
